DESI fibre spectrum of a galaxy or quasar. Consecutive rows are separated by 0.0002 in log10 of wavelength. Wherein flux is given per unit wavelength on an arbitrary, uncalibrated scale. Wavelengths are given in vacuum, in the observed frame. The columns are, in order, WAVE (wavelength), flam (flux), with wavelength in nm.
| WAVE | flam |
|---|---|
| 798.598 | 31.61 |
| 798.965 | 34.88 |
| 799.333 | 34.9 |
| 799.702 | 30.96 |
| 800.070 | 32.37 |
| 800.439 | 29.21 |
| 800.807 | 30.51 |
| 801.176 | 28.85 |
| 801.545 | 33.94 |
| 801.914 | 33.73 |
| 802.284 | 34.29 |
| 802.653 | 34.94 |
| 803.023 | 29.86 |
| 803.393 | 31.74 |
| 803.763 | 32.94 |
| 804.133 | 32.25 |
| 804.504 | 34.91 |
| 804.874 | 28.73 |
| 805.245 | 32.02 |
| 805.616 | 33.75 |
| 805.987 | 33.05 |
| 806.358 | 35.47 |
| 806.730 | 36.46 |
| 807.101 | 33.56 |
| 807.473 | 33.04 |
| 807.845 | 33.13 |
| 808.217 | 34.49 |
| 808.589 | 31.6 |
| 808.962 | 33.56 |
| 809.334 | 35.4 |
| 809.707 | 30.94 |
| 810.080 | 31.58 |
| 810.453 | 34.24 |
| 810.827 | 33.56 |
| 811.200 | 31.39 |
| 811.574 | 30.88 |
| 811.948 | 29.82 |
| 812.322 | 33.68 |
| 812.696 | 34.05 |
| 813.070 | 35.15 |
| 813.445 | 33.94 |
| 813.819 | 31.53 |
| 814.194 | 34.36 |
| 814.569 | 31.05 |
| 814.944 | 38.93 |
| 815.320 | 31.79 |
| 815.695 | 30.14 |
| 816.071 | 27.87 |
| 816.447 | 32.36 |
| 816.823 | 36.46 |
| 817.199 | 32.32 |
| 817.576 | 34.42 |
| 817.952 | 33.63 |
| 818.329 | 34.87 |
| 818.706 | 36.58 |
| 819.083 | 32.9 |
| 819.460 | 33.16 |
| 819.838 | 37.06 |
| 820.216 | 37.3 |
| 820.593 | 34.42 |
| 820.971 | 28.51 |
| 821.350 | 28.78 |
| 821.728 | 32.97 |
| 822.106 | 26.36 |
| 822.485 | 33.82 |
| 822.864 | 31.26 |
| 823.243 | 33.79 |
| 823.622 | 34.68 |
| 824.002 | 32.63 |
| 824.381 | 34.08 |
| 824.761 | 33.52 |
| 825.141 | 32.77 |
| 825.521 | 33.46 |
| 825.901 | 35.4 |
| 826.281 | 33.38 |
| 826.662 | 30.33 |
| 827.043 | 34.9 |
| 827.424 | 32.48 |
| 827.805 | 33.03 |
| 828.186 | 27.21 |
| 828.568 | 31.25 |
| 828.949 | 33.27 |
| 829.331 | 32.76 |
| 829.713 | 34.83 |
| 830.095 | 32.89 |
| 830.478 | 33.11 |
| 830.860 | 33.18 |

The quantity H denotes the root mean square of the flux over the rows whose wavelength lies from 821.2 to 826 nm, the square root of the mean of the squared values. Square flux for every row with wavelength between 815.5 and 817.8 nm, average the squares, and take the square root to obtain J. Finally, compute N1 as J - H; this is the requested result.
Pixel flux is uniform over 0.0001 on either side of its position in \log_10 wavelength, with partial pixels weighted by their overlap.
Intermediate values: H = 32.7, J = 32.4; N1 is -0.3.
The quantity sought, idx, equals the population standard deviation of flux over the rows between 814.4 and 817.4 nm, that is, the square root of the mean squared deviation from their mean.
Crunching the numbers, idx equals 3.3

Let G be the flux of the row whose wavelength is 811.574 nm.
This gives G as 30.88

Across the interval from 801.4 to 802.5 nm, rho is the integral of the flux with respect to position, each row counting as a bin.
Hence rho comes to 37.4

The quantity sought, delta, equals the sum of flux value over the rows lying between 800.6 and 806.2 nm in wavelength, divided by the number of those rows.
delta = 32.4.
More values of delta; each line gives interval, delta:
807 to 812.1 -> 32.7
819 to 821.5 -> 33.2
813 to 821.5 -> 33.4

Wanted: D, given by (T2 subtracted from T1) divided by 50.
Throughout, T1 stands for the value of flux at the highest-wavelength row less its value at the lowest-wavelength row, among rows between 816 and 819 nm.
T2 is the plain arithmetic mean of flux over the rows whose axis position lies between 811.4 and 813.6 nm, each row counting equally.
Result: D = -0.48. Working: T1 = 9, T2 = 32.9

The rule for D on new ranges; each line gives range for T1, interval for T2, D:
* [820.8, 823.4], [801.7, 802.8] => -0.58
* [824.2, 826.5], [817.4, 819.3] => -0.70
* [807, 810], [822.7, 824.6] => -0.72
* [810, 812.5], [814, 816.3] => -0.61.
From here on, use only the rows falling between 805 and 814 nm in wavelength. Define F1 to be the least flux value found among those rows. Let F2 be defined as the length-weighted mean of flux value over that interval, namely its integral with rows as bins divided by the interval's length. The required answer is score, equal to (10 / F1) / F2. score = 0.0101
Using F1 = 29.82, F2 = 33.1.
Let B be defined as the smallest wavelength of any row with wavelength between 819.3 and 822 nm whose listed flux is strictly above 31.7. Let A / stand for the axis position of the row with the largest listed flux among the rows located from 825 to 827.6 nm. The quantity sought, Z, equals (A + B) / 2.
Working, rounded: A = 825.901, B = 819.460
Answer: 822.68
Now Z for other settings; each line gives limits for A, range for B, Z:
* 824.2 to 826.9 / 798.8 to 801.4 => 812.43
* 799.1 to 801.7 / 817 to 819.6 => 808.27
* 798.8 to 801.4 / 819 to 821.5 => 809.21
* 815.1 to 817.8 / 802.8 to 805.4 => 810.11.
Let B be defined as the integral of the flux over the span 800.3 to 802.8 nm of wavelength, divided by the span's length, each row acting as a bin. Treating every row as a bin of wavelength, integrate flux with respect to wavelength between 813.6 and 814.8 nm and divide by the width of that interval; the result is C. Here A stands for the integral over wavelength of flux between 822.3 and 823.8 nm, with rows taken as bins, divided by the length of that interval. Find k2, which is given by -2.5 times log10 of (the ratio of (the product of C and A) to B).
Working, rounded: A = 33.4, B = 32.2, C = 32.6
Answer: -3.82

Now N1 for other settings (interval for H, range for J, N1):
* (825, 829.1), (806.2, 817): 0.6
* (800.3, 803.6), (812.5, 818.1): 1.3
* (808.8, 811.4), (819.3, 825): 0.0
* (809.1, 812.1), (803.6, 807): 1.1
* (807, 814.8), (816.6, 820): 1.7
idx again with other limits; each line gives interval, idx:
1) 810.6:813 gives 1.6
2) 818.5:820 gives 1.9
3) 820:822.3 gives 3.8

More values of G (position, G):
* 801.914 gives 33.73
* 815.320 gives 31.79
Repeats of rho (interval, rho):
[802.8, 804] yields 38.0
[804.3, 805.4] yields 35.1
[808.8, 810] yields 39.8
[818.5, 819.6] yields 37.7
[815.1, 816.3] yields 36.3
